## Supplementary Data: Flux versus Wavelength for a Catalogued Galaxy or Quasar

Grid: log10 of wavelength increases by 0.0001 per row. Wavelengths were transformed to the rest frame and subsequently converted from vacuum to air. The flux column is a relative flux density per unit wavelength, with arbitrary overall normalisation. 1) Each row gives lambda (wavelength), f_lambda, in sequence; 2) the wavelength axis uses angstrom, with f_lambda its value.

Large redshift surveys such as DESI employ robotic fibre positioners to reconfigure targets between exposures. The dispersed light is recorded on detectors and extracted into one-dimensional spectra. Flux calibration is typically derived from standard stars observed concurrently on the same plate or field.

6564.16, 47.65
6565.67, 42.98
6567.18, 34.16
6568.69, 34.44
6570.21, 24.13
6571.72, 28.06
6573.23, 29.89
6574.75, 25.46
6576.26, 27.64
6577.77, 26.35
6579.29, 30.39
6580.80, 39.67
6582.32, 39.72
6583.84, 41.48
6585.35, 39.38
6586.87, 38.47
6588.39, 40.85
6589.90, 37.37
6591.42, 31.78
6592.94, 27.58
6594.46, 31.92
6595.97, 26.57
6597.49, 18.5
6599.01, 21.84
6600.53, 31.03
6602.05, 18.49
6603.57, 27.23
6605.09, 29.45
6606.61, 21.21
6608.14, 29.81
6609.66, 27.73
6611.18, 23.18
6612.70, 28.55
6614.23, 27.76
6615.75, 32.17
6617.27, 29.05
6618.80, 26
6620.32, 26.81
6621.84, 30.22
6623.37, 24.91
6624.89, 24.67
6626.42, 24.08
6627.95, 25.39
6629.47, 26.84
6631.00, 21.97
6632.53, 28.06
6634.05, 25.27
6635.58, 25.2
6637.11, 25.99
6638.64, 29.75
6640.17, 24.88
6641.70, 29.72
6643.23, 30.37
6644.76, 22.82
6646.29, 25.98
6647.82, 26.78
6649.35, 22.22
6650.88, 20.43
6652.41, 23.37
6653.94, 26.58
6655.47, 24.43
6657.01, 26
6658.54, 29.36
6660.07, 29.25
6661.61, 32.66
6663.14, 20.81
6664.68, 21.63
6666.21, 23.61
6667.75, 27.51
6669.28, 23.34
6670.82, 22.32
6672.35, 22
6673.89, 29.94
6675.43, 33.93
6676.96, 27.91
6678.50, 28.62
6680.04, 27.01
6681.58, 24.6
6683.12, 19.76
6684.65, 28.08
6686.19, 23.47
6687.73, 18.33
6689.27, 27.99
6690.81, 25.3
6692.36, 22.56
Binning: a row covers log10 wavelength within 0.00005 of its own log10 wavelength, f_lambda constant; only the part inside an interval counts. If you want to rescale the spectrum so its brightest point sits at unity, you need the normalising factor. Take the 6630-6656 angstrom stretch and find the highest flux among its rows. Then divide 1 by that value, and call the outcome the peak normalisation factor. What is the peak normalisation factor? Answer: 0.033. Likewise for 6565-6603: 0.023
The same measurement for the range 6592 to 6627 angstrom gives 0.031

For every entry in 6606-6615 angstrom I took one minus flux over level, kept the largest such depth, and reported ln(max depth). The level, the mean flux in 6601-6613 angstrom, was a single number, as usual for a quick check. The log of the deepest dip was -1.7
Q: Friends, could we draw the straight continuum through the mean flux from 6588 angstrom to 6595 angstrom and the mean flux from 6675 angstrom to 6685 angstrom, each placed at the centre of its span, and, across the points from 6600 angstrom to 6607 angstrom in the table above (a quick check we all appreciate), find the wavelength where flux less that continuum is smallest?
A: 6602.05 angstrom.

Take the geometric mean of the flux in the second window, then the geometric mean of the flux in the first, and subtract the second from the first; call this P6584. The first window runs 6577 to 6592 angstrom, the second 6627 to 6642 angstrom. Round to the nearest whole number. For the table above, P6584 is 10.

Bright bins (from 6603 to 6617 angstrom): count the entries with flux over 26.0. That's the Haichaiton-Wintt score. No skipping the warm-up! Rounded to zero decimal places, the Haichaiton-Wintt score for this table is 7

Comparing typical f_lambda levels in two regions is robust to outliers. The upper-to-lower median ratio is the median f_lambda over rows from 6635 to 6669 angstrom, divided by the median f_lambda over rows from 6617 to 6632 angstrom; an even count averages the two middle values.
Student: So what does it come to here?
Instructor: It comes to 1.01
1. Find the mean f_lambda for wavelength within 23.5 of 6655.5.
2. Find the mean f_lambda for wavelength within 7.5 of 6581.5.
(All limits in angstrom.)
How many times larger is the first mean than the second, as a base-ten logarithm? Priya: -0.13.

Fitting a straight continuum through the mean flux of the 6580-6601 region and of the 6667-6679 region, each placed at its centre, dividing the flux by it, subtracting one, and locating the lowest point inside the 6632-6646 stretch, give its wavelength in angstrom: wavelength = 6644.76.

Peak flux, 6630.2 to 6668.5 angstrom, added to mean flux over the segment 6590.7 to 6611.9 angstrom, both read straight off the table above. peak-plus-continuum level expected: 59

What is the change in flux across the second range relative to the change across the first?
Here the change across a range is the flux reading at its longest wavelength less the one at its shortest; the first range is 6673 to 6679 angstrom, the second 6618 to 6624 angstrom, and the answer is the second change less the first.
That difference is 0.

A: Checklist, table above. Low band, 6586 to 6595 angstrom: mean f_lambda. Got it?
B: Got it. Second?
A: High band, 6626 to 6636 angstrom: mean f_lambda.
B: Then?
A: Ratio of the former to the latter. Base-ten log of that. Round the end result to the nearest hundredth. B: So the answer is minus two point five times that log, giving -0.34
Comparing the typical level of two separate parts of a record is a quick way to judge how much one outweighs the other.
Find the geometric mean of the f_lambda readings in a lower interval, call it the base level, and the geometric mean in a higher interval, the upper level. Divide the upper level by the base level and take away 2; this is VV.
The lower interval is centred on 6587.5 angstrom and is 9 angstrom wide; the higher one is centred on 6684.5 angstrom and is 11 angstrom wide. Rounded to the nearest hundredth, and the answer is -1.37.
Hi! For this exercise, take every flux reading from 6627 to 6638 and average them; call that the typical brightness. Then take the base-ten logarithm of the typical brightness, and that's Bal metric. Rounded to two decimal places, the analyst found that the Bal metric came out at 1.41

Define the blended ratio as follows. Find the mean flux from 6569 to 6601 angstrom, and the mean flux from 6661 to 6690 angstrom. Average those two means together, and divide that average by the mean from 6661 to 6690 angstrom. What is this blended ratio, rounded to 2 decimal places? 1.12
